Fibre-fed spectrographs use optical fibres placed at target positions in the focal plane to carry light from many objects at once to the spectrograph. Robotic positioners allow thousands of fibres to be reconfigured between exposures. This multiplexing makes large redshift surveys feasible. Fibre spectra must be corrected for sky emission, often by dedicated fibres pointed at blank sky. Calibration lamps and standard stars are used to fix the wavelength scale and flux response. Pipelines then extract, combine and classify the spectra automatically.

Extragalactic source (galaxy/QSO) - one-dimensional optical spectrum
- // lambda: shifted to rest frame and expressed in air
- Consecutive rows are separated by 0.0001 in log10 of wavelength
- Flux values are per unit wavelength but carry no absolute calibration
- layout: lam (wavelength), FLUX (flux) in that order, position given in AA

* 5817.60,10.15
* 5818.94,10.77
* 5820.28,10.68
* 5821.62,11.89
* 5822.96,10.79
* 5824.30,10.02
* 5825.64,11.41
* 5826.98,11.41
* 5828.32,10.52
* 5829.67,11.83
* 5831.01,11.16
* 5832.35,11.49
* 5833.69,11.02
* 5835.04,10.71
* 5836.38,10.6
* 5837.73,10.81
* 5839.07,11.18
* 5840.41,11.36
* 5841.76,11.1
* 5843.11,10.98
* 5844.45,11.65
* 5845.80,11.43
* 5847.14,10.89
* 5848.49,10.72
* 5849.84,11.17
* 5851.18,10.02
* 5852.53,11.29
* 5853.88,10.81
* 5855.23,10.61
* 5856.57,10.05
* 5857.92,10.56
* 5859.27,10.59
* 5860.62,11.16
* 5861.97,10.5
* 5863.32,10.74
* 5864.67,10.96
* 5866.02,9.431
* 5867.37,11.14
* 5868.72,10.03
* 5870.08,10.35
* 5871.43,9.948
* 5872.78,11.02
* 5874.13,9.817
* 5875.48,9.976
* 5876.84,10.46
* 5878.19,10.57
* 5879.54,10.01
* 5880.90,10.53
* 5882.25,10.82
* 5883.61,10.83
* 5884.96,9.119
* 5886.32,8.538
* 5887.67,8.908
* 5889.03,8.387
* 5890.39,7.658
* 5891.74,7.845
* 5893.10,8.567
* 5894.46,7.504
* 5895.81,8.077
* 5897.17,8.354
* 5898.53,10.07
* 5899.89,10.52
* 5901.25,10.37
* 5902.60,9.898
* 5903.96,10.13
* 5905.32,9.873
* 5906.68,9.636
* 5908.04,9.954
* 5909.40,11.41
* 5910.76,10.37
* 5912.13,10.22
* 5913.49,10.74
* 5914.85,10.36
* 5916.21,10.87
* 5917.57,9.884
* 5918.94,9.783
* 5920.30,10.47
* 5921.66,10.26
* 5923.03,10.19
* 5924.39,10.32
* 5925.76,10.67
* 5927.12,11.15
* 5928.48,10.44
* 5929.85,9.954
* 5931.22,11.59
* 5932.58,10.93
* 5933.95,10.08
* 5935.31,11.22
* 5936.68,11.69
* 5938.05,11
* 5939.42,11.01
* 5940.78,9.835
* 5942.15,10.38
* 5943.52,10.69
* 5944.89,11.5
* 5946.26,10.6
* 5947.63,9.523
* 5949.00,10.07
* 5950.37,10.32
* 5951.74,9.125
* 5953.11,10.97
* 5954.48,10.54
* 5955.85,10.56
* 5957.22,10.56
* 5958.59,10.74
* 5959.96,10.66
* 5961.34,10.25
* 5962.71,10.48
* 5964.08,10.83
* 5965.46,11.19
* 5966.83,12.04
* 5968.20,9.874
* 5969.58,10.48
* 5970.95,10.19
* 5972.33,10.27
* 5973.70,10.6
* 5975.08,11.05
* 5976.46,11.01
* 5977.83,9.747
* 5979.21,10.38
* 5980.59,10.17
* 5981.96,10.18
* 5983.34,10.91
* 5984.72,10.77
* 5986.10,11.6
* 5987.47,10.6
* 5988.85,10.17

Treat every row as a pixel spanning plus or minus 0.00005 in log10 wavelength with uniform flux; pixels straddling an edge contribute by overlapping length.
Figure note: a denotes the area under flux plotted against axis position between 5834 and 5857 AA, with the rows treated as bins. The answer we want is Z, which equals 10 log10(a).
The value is 24.0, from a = 251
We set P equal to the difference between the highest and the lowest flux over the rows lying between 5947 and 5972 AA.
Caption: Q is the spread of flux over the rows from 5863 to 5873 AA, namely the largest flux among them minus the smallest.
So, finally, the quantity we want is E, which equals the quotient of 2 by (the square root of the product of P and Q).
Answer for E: 0.90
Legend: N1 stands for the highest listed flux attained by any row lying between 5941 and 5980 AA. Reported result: 12.04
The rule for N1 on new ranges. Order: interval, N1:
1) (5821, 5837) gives 11.89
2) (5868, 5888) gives 11.02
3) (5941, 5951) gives 11.5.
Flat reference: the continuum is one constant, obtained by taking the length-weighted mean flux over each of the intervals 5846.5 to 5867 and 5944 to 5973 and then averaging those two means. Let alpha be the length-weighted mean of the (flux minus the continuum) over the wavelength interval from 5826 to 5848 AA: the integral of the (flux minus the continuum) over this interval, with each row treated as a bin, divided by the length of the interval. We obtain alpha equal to 0.56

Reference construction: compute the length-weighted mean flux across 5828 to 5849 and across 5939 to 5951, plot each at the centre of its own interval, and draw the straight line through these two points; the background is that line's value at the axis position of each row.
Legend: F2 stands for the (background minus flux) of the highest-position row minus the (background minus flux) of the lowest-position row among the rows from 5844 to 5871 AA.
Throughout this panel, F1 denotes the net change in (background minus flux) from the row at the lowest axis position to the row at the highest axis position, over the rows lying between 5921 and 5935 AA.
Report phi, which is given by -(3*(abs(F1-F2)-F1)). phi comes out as -2.8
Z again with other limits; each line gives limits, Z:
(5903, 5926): 23.7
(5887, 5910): 23.3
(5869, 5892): 23.5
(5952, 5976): 24.1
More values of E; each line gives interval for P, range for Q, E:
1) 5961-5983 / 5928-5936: 1.03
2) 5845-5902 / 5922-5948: 0.69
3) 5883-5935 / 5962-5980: 0.65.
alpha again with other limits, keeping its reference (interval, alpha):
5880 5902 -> -1.44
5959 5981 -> 0.01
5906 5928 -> -0.18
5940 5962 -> -0.18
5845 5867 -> 0.12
